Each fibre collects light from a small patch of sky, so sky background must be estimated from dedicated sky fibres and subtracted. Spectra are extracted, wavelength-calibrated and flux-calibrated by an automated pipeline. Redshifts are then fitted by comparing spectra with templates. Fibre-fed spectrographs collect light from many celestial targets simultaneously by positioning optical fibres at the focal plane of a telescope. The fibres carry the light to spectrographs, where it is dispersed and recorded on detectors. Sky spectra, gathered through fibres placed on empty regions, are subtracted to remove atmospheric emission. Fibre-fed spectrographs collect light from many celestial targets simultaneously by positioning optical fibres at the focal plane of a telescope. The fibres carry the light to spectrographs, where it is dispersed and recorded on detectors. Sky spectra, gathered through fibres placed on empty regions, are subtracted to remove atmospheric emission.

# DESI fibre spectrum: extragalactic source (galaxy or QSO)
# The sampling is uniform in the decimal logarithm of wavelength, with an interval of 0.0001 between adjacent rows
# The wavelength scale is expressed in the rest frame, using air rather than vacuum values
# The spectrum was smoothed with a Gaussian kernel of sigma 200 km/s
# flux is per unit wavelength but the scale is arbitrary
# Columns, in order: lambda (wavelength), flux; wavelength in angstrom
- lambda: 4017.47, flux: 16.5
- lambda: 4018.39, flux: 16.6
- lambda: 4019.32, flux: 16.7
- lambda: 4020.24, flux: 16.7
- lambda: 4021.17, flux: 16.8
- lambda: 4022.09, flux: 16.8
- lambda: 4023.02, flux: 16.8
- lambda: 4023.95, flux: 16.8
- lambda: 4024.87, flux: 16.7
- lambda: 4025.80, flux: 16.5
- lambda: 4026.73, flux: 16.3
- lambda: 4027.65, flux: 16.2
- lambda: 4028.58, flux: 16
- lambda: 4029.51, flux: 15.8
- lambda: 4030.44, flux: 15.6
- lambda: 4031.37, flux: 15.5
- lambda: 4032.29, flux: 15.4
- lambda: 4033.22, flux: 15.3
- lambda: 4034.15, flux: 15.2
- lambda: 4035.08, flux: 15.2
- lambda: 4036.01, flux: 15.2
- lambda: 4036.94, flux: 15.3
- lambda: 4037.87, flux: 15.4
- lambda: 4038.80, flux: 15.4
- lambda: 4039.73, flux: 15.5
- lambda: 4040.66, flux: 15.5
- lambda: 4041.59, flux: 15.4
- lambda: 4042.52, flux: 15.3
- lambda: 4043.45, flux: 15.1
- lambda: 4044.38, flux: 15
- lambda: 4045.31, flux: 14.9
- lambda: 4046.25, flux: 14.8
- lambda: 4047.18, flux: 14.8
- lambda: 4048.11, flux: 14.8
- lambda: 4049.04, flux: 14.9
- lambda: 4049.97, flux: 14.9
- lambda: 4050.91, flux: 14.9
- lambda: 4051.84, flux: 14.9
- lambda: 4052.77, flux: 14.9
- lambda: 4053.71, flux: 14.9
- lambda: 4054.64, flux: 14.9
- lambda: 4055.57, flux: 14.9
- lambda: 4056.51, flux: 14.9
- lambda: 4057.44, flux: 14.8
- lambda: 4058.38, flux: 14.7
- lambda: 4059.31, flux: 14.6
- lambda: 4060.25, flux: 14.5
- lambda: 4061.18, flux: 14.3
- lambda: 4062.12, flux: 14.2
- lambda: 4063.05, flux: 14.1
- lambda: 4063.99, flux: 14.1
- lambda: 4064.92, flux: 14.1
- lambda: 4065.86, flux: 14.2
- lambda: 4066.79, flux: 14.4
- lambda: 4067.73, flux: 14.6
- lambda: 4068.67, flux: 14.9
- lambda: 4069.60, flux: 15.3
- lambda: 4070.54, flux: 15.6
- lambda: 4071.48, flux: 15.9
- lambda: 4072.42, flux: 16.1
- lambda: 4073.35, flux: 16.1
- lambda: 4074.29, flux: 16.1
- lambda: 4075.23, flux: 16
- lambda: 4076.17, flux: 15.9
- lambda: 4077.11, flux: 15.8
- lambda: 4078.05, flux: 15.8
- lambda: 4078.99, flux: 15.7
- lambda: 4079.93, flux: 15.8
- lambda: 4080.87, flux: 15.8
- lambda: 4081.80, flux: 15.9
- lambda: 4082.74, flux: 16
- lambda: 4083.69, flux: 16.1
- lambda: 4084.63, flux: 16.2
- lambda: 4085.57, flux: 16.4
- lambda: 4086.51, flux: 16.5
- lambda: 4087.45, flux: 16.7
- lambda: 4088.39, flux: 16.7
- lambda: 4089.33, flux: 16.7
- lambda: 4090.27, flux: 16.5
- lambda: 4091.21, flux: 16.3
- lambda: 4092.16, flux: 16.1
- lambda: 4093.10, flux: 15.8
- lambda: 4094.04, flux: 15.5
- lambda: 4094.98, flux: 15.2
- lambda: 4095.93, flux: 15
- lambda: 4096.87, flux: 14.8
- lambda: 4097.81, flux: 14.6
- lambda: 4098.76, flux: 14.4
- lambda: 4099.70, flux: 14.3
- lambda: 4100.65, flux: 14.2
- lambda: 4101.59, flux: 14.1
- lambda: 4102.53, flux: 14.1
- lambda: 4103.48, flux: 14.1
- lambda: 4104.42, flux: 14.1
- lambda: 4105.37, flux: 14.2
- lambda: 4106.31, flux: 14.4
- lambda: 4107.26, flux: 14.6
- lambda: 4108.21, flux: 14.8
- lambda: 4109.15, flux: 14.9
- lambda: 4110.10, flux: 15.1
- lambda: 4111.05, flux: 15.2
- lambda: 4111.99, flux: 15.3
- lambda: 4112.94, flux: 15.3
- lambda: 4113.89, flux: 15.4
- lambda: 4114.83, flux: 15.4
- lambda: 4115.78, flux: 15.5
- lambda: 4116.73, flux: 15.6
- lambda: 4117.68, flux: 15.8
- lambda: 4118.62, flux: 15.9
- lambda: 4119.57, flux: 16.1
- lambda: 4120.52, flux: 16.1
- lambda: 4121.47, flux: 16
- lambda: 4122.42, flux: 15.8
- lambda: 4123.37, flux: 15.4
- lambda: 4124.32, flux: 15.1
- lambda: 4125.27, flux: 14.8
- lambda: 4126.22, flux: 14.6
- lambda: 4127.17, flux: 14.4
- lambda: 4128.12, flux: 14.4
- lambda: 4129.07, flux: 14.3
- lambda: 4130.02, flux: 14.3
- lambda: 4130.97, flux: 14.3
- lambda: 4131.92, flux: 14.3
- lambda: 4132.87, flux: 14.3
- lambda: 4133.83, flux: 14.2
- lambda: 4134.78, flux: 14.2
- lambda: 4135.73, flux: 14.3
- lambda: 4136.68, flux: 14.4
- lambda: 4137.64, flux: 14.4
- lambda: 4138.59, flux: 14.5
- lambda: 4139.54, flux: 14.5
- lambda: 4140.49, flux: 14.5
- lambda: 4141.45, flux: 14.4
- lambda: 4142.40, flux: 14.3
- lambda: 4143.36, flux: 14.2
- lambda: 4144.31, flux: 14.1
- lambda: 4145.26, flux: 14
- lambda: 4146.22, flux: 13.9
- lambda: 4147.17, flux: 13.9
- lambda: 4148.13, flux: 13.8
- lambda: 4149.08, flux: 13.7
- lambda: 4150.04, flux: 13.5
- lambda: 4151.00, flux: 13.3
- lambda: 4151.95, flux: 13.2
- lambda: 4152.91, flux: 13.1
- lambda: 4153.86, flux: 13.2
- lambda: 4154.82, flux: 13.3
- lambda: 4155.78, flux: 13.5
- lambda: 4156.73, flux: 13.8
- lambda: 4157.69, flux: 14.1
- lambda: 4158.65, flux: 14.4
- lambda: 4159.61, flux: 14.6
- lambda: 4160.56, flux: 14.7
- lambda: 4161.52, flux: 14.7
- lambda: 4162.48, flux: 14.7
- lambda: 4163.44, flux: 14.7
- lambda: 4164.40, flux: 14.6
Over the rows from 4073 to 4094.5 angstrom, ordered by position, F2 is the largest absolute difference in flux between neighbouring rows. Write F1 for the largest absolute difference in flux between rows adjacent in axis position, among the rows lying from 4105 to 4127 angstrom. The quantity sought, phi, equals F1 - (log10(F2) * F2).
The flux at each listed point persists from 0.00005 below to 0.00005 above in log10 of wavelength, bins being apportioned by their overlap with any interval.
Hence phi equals 0.557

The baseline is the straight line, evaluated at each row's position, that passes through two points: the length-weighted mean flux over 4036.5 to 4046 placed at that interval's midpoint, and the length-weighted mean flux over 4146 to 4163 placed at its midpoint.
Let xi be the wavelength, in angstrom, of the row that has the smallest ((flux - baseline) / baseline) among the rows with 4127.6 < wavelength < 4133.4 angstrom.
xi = 4129.07 angstrom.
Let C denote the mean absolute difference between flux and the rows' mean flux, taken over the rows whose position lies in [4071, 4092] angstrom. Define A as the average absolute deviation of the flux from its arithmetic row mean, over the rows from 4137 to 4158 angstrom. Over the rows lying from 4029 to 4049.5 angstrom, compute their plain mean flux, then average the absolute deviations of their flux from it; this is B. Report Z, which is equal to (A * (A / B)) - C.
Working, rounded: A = 0.39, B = 0.2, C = 0.26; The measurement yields 0.41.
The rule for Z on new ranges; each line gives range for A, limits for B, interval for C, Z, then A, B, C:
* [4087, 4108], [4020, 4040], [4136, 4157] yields 0.90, 0.87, 0.6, 0.41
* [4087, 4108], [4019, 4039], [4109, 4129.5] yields 0.83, 0.87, 0.6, 0.44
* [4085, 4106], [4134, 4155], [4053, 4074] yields 1.67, 0.94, 0.4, 0.48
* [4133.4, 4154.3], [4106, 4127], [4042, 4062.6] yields 0.20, 0.39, 0.4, 0.17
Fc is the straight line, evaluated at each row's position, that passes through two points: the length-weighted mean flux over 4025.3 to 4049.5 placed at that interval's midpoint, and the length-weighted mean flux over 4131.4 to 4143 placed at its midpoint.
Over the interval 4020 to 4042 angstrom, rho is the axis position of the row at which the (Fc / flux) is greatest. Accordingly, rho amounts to 4034.15 angstrom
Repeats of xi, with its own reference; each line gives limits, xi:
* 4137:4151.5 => 4151.00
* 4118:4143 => 4133.83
